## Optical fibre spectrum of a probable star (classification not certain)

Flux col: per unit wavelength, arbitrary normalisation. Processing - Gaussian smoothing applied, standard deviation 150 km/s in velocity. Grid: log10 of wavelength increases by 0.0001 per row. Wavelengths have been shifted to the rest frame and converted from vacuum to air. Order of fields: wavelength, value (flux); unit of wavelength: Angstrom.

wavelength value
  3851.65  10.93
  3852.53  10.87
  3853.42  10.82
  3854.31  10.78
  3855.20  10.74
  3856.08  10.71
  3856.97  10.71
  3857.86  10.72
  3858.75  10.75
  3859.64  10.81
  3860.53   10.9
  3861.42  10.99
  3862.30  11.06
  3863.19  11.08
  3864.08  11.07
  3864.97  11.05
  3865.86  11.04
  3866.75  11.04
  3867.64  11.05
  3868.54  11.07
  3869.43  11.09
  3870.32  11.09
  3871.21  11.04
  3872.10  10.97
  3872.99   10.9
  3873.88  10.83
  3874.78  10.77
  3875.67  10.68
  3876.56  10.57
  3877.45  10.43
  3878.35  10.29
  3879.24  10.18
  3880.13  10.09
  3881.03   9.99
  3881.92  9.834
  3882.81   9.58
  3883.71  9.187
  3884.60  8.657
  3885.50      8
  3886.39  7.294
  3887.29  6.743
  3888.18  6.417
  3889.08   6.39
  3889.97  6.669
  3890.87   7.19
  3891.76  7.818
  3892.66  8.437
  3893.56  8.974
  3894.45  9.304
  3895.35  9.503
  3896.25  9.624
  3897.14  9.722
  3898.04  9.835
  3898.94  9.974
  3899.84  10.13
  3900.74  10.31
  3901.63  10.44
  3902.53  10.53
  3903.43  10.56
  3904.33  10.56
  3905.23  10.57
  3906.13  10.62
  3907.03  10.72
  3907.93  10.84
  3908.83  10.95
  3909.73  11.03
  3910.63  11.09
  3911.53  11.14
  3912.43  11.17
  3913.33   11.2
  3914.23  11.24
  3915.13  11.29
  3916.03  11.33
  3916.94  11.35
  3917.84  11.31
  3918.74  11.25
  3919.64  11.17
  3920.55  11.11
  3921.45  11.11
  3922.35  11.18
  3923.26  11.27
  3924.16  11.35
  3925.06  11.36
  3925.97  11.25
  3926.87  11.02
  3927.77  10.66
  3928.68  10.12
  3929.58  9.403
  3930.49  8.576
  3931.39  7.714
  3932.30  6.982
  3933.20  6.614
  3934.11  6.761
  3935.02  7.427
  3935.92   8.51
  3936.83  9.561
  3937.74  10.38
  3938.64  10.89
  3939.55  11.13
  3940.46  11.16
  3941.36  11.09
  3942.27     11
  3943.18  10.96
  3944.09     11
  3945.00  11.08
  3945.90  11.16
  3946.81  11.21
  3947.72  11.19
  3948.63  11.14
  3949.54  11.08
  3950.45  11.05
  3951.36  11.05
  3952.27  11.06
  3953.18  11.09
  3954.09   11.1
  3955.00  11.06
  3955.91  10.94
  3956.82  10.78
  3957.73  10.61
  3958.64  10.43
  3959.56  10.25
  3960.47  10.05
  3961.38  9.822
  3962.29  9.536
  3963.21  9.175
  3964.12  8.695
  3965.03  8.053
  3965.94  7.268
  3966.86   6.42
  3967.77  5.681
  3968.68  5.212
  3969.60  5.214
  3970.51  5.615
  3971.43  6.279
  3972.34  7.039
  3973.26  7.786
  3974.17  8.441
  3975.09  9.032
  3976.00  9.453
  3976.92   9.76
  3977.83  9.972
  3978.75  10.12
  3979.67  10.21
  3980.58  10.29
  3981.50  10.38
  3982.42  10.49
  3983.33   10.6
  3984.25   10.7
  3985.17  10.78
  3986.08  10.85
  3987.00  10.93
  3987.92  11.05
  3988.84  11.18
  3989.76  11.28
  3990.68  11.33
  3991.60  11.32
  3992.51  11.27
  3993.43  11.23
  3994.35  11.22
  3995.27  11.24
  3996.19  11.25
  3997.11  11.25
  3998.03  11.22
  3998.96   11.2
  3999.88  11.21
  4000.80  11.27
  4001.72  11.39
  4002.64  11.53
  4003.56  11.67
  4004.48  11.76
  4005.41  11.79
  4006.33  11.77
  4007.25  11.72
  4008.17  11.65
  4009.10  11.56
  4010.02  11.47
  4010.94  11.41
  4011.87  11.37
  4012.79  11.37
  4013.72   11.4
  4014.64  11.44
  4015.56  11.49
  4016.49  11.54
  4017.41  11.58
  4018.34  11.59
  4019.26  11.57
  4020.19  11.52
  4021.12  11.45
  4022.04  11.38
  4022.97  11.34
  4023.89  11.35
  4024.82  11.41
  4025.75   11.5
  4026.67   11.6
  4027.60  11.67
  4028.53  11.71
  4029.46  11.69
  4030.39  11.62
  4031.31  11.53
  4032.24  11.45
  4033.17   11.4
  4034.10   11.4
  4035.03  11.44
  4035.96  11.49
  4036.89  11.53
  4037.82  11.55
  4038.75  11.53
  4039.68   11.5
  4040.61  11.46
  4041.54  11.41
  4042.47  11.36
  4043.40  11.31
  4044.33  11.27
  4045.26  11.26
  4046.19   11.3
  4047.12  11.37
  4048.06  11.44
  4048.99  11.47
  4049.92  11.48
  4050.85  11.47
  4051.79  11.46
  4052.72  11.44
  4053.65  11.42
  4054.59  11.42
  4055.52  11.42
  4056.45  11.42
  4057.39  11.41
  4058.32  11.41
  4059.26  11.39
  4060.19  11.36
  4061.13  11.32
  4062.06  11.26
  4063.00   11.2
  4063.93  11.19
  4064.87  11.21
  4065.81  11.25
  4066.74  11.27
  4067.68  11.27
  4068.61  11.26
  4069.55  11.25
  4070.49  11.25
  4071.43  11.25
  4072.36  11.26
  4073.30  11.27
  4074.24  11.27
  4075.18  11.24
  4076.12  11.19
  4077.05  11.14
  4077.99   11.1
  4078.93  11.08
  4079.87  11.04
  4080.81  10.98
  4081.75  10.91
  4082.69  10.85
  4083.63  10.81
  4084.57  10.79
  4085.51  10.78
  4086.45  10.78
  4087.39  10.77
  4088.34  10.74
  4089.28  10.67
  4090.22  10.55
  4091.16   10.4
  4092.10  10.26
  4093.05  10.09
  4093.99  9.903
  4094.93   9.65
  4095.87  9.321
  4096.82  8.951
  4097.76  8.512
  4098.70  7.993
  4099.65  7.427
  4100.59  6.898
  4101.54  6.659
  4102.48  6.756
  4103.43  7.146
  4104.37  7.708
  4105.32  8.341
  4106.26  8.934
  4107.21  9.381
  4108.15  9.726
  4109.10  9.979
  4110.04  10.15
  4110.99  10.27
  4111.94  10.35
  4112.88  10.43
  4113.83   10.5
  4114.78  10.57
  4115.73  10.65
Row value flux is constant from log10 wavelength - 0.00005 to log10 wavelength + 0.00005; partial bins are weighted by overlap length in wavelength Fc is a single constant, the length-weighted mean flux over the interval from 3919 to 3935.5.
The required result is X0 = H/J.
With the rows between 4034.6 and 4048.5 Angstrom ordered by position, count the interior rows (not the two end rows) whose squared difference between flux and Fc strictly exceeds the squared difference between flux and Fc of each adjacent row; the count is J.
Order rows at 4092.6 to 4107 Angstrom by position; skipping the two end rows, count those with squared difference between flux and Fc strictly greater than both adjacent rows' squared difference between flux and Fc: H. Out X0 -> 1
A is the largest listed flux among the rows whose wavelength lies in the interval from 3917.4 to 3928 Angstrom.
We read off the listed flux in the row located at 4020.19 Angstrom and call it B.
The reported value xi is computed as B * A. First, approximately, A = 11.36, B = 11.52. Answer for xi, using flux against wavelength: 131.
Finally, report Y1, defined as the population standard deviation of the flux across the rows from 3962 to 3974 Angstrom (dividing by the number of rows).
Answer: 1.4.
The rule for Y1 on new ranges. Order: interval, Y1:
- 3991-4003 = 0.1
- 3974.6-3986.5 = 0.5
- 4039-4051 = 0.1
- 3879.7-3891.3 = 1.4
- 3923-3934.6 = 1.8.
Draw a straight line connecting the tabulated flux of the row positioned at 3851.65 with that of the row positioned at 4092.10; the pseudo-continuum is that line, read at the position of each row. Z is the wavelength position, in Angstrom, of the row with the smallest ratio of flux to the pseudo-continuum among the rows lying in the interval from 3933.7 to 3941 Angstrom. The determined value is 3934.11 Angstrom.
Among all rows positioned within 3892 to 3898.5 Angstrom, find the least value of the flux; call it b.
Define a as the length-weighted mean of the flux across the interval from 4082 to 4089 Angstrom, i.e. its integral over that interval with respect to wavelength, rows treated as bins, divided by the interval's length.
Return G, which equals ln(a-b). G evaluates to 0.9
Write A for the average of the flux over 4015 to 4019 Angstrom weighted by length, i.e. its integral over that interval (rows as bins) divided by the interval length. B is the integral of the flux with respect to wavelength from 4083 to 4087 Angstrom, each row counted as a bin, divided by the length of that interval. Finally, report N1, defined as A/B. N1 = 1.07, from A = 11.6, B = 10.8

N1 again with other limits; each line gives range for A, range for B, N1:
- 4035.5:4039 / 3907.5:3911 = 1.05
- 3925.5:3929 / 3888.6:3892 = 1.55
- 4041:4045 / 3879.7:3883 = 1.15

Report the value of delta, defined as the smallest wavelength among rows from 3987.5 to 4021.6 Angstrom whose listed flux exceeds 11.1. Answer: 3988.84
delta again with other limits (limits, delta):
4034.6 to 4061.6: 4035.03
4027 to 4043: 4027.60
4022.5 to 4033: 4022.97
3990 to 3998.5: 3990.68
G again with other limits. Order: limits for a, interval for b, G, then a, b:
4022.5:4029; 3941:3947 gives -0.6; 11.5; 10.96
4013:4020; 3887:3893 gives 1.6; 11.5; 6.39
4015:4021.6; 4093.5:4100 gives 1.4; 11.5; 7.427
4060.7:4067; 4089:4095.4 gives 0.5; 11.2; 9.65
